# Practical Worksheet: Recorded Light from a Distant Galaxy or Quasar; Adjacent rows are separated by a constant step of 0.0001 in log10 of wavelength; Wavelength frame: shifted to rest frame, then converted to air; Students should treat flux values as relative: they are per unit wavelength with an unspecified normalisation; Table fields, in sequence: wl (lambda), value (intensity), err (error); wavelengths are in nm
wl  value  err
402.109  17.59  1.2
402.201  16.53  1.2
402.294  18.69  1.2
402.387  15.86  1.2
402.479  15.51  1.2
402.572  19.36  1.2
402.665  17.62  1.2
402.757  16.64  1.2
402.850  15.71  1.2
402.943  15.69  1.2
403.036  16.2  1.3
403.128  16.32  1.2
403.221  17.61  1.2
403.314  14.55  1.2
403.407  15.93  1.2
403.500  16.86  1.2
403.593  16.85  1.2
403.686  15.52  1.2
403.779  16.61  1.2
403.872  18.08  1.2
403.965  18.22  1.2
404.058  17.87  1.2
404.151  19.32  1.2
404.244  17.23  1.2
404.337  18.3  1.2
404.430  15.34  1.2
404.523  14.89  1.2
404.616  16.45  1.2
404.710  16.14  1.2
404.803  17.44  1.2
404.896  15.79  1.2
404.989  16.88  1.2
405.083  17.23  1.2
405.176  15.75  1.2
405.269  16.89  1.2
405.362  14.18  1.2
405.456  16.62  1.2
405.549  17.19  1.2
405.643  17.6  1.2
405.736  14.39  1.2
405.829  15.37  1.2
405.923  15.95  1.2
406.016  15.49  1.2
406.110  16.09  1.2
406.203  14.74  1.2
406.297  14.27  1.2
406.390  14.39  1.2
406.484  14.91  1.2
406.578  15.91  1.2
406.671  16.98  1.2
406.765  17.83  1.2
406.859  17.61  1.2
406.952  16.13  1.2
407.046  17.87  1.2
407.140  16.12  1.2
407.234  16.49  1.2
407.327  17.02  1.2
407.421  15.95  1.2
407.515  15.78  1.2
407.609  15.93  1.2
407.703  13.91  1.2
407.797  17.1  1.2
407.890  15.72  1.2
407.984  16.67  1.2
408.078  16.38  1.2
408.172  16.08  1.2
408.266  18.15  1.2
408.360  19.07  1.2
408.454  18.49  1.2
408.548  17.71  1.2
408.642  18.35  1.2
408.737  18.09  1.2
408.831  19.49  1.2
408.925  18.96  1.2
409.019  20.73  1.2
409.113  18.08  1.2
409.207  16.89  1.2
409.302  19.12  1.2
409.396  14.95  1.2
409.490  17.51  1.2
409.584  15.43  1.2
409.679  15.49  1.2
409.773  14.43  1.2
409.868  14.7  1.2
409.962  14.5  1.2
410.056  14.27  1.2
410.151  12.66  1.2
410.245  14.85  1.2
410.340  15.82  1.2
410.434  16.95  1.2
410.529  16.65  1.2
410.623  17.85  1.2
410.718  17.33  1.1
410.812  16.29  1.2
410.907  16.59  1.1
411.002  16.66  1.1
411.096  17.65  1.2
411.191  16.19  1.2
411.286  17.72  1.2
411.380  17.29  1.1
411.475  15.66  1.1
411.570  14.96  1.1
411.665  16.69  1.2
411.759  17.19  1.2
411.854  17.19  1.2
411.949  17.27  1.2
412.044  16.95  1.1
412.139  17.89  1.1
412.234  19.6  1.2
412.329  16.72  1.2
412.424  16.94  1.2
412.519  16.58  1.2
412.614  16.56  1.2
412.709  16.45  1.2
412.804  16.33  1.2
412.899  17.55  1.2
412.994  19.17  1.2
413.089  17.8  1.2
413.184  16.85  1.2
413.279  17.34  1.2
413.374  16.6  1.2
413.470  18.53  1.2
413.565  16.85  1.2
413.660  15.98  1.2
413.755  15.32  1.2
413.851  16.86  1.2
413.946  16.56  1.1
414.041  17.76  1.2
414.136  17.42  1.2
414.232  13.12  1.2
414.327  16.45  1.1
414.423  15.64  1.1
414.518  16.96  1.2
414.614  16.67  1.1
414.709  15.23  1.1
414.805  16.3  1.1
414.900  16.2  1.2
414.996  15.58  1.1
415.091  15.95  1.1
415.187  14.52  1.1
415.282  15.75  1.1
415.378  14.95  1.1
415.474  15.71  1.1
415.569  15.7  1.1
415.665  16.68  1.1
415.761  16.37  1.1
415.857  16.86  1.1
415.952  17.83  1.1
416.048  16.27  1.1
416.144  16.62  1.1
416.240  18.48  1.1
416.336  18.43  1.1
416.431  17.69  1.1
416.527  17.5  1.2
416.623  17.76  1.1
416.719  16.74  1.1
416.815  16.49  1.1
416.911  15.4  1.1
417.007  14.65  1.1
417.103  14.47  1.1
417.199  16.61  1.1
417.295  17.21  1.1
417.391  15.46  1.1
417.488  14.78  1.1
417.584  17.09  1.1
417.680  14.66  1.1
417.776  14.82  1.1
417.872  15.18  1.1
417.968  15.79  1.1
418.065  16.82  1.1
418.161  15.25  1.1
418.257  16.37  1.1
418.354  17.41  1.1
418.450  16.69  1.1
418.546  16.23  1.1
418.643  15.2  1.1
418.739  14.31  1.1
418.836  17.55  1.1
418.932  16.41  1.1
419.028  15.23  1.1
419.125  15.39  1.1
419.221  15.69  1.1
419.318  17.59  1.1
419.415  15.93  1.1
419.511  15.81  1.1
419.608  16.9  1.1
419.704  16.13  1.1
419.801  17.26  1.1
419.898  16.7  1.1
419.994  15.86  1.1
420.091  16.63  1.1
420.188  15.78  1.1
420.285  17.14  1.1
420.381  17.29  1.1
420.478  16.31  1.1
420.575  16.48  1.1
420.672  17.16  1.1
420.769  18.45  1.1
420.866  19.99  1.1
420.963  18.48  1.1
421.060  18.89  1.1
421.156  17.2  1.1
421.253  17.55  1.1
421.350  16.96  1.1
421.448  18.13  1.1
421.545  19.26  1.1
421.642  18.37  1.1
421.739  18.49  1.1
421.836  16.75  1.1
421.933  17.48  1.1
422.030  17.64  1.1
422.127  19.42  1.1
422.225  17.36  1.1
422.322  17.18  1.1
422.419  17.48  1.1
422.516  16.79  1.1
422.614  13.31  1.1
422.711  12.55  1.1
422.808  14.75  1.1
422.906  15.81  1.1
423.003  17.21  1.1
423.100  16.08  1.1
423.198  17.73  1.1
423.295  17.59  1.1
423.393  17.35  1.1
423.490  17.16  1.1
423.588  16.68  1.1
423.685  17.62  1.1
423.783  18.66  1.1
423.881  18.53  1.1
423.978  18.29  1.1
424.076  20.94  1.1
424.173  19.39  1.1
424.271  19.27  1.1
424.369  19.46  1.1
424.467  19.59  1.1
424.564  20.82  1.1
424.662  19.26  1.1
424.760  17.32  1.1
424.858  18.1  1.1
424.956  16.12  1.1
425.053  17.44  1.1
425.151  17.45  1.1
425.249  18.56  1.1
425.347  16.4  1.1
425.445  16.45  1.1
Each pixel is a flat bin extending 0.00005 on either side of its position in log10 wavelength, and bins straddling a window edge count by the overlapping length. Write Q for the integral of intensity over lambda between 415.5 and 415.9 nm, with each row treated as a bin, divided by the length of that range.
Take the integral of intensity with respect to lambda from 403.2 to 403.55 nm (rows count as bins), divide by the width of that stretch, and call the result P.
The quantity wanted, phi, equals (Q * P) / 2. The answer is 132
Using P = 16.1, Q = 16.4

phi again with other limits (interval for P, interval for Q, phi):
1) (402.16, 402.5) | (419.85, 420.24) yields 136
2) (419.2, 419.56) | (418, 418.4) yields 133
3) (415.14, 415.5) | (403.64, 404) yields 130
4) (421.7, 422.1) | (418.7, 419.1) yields 140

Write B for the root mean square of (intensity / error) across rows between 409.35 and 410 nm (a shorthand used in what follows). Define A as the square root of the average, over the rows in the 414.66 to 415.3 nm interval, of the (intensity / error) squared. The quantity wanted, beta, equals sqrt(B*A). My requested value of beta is 13.4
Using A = 14.1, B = 12.8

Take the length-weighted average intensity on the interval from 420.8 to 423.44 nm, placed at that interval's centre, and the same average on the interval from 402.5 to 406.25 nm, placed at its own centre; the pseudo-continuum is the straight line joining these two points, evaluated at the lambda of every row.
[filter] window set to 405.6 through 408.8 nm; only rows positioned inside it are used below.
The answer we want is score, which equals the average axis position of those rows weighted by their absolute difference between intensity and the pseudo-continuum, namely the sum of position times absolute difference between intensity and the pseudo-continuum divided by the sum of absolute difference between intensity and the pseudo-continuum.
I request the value 407.16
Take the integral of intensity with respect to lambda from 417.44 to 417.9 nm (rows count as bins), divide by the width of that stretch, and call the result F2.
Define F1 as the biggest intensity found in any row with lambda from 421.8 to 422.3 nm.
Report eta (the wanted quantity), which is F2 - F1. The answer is -4.1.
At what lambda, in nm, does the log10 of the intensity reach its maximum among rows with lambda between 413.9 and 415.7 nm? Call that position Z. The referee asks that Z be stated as 414.041 nm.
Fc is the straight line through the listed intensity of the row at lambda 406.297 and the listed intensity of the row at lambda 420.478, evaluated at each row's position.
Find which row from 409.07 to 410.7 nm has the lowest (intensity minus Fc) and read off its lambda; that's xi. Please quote 410.151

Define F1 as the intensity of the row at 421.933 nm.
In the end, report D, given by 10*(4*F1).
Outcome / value 699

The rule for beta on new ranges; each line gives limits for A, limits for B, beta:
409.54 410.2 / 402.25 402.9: 13.1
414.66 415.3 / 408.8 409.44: 14.7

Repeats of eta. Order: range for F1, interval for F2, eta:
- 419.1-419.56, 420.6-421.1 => 0.9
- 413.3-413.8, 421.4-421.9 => -0.3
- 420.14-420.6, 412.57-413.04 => -0.1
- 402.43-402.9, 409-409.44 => -1.6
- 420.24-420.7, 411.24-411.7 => -0.8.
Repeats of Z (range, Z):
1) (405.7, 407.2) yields 407.046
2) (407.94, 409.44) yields 409.019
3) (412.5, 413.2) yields 412.994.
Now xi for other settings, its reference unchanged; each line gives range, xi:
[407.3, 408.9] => 407.703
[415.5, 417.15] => 417.103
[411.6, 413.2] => 412.804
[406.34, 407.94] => 407.703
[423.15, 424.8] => 423.588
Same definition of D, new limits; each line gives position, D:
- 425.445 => 658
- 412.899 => 702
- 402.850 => 628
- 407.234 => 660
